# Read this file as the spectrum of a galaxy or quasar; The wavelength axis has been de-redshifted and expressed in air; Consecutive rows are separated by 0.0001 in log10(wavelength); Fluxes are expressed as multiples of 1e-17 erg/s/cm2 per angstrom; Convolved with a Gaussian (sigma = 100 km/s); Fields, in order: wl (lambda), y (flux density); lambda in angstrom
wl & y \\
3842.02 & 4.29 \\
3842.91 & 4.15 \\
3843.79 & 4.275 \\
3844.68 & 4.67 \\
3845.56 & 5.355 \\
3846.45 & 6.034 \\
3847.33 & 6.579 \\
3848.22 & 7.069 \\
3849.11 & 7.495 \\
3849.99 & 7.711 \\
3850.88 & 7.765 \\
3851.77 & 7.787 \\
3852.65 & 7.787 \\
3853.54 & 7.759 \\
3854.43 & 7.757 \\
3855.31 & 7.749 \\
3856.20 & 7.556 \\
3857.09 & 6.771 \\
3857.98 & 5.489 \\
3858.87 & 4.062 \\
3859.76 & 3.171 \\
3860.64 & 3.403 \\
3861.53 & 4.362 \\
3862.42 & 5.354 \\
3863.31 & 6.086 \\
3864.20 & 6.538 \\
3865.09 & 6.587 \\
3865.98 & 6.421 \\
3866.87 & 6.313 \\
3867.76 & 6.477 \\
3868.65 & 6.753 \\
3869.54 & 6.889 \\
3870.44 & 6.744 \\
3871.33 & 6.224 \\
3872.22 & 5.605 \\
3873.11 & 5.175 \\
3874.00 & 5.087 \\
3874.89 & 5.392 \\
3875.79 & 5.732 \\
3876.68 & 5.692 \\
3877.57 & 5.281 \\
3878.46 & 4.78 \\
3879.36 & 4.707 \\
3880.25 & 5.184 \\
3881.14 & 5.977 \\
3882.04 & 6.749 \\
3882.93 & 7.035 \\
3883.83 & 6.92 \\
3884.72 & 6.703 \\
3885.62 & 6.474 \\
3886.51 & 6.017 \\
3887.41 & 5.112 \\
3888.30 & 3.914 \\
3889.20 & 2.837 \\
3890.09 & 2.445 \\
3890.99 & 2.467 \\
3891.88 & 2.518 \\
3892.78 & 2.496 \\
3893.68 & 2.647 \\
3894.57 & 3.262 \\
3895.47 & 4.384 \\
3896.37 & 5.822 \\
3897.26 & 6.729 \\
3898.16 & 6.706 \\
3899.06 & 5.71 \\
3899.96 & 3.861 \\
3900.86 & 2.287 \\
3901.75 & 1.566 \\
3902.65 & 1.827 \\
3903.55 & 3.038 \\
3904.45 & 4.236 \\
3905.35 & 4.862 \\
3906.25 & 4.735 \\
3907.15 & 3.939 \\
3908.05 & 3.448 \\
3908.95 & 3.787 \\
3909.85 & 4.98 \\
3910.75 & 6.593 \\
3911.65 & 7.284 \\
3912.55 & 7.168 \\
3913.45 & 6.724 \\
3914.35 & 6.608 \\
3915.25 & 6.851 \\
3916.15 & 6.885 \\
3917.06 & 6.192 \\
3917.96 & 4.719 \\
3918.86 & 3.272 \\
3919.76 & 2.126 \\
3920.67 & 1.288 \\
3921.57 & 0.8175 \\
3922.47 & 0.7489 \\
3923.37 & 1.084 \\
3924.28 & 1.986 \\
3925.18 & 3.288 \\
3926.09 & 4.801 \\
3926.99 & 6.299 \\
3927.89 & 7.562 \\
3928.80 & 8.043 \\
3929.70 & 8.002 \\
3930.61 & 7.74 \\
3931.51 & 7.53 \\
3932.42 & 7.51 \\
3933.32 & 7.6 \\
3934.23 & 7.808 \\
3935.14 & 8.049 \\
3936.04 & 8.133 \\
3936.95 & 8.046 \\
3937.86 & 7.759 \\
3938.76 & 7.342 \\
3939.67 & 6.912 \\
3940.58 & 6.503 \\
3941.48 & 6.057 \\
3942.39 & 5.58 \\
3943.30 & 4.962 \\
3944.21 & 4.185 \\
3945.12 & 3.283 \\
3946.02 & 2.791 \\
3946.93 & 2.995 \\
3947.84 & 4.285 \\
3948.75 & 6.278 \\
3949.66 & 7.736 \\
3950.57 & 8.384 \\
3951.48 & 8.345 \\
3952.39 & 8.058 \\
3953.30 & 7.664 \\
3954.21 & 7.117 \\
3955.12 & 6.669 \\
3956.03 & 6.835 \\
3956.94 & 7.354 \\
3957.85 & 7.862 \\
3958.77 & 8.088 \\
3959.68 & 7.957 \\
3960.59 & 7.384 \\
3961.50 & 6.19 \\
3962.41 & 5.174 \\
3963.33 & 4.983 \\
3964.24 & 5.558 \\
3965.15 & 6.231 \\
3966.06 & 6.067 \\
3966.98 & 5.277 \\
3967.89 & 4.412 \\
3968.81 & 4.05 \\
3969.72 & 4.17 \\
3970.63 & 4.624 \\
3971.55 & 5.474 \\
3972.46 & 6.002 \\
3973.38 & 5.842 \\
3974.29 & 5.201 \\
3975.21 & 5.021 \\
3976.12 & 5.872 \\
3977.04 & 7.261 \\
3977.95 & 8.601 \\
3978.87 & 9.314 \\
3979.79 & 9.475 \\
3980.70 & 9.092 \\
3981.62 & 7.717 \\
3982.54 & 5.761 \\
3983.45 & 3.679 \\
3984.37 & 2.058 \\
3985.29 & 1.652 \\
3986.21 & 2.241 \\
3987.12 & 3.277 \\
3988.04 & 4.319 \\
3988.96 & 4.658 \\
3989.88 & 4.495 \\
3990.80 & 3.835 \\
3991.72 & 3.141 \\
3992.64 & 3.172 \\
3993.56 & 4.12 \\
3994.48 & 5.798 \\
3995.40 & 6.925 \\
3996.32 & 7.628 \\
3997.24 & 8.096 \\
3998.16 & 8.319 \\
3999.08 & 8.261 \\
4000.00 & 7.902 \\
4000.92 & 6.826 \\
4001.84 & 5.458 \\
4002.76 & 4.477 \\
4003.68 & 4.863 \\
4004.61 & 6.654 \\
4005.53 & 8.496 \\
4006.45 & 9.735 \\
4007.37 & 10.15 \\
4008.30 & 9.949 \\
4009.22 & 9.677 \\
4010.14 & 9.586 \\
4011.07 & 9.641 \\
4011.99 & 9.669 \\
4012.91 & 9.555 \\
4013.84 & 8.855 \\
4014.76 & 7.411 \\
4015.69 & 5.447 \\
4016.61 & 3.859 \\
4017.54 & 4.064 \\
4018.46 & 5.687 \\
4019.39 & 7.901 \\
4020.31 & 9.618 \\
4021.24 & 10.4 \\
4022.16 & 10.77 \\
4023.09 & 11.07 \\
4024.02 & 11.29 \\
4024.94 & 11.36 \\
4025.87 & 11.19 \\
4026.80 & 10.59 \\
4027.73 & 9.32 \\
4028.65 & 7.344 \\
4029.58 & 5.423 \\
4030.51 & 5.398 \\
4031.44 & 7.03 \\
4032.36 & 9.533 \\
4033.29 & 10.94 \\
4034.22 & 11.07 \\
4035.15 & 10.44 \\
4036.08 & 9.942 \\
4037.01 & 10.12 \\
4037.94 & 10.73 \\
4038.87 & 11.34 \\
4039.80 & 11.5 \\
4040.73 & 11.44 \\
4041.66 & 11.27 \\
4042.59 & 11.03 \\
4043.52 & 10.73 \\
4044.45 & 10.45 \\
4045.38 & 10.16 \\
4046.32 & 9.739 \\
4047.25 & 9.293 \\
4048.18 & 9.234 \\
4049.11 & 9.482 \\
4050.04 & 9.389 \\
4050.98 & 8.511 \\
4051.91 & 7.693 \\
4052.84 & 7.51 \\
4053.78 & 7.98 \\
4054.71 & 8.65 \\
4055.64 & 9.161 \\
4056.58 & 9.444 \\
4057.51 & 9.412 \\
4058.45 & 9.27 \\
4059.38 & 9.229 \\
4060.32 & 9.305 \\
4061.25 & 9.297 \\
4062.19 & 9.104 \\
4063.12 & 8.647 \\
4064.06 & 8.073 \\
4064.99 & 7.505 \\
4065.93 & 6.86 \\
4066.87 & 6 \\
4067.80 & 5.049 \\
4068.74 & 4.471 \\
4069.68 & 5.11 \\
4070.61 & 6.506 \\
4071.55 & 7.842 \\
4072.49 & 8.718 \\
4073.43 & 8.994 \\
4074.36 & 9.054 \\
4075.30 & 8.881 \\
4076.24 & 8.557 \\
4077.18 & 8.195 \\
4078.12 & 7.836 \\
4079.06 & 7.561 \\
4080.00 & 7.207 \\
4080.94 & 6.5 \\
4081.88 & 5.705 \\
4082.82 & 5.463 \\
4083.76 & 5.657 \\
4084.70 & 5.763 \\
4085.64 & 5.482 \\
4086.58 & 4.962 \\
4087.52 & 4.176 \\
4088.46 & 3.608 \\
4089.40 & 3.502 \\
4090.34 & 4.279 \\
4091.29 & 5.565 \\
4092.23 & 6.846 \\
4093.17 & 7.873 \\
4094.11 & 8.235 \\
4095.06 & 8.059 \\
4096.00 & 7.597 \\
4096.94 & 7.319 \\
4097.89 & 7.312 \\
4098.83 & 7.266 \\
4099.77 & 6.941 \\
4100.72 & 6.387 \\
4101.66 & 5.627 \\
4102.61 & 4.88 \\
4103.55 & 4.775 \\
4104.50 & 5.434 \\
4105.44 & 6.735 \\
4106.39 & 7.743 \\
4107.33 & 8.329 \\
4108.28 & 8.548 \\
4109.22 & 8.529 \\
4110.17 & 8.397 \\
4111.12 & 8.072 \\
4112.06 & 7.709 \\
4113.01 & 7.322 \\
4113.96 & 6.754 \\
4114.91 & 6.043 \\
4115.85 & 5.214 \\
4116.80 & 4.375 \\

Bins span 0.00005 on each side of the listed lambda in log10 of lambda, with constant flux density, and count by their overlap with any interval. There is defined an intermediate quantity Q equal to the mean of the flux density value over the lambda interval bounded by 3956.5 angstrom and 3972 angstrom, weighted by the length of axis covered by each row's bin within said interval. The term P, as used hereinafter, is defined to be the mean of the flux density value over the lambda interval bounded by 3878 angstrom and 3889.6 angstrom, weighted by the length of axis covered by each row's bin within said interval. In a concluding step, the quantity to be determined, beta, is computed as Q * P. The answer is 33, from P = 5.6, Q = 5.93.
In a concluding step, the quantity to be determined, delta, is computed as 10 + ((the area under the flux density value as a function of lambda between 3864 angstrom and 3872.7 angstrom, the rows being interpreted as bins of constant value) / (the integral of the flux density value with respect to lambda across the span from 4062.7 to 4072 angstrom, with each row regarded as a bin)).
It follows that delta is 10.9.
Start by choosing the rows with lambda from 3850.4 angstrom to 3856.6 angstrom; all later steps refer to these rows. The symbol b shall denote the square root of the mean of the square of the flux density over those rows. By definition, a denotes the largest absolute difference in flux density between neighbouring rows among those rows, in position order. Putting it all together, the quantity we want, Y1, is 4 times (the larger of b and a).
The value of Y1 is 31.0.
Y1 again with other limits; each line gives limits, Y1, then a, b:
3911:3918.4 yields 26.4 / 1.5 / 6.6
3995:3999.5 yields 31.5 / 0.7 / 7.9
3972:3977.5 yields 23.6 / 1.4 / 5.9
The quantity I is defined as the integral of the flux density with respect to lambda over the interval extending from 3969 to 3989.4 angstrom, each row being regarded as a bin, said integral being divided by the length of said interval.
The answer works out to 5.5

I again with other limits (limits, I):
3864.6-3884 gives 6.0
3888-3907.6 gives 3.7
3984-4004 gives 5.1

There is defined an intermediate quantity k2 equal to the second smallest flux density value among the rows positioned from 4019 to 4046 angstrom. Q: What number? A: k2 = 5.423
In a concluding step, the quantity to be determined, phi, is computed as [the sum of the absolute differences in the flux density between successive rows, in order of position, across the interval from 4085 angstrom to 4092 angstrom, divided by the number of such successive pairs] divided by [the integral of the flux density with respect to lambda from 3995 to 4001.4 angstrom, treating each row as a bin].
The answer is 0.0136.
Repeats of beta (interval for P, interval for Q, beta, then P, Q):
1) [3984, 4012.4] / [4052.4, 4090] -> 46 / 6.3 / 7.24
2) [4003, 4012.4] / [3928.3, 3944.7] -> 62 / 8.7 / 7.09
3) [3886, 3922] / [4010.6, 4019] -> 31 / 4.3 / 7.13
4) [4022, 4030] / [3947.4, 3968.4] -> 66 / 9.8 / 6.68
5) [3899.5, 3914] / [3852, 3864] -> 26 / 4.4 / 5.99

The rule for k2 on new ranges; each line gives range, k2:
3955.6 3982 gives 4.17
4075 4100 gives 3.608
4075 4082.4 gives 6.5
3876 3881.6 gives 4.78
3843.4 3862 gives 3.403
